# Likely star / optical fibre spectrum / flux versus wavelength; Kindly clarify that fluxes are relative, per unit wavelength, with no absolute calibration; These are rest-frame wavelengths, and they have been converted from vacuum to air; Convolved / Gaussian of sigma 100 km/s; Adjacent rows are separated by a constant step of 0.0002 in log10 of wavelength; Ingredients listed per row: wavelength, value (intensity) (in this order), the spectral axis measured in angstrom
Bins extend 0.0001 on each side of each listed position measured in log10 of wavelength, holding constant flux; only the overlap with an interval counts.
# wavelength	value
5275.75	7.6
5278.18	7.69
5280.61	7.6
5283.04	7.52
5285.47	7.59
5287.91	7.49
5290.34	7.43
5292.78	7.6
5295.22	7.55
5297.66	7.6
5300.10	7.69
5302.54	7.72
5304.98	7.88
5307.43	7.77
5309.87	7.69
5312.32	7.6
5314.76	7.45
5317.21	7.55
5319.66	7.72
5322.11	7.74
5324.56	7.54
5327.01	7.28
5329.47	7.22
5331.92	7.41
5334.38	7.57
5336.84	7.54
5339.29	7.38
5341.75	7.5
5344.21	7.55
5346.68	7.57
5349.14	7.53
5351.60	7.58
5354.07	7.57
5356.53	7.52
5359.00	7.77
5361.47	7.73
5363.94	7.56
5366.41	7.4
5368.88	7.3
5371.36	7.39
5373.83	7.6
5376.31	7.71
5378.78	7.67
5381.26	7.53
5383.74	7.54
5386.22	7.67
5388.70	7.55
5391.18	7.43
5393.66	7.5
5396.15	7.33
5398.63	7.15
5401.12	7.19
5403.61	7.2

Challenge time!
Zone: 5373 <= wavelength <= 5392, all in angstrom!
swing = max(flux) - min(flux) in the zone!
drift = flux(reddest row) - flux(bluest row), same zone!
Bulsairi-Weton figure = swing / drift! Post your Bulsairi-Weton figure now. -2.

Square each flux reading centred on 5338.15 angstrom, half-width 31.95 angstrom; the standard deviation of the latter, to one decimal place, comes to 2.2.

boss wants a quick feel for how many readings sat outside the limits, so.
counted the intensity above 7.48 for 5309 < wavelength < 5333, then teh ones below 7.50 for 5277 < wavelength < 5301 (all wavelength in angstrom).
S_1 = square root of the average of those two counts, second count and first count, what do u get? 2.00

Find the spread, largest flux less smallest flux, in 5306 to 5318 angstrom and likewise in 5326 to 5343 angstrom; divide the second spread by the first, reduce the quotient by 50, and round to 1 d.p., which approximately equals -48.9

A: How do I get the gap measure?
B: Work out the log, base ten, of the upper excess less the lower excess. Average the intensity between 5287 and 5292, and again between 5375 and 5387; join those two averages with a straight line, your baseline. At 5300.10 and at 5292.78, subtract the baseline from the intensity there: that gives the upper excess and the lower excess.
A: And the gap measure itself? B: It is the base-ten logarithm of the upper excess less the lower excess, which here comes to -1.1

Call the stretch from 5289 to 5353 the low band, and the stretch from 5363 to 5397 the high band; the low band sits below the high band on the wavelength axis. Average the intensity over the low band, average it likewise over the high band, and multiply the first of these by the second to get 56.83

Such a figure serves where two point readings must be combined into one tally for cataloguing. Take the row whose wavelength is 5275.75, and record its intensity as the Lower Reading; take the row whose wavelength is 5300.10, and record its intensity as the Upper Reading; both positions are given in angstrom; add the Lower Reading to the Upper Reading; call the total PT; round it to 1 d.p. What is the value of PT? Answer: 15.3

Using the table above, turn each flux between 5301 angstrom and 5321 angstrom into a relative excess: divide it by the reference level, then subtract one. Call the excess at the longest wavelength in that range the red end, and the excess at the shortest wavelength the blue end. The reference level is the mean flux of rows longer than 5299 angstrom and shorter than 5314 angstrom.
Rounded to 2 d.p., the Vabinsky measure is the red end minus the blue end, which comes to 0.00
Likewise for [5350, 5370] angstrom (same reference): -0.04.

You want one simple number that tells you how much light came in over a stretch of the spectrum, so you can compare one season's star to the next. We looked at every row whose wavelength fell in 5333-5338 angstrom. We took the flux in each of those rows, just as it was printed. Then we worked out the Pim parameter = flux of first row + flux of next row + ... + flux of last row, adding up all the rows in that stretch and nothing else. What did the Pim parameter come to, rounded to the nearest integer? 15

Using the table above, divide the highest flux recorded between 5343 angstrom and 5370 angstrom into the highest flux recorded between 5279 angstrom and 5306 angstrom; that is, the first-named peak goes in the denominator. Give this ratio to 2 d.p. 1.01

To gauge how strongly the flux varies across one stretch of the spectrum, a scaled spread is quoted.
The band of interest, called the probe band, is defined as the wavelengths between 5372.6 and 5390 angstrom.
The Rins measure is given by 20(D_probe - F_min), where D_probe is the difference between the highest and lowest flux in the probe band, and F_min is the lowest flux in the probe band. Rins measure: -147.0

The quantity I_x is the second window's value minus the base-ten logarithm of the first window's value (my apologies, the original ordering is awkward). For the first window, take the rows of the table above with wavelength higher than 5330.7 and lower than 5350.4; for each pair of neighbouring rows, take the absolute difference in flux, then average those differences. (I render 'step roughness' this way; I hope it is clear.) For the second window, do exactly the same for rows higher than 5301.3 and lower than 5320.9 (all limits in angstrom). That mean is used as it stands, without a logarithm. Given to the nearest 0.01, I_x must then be 1.20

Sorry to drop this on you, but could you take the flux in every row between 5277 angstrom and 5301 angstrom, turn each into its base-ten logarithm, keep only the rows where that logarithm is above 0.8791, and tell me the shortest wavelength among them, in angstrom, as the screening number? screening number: 5278.18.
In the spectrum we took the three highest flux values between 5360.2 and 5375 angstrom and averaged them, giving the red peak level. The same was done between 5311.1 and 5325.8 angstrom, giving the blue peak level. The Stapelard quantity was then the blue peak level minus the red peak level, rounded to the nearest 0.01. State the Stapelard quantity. 0.06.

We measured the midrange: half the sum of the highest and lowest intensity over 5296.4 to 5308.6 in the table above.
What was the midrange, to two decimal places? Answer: 7.74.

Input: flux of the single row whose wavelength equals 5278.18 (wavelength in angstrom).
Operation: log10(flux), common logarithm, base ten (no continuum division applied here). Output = 0.886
